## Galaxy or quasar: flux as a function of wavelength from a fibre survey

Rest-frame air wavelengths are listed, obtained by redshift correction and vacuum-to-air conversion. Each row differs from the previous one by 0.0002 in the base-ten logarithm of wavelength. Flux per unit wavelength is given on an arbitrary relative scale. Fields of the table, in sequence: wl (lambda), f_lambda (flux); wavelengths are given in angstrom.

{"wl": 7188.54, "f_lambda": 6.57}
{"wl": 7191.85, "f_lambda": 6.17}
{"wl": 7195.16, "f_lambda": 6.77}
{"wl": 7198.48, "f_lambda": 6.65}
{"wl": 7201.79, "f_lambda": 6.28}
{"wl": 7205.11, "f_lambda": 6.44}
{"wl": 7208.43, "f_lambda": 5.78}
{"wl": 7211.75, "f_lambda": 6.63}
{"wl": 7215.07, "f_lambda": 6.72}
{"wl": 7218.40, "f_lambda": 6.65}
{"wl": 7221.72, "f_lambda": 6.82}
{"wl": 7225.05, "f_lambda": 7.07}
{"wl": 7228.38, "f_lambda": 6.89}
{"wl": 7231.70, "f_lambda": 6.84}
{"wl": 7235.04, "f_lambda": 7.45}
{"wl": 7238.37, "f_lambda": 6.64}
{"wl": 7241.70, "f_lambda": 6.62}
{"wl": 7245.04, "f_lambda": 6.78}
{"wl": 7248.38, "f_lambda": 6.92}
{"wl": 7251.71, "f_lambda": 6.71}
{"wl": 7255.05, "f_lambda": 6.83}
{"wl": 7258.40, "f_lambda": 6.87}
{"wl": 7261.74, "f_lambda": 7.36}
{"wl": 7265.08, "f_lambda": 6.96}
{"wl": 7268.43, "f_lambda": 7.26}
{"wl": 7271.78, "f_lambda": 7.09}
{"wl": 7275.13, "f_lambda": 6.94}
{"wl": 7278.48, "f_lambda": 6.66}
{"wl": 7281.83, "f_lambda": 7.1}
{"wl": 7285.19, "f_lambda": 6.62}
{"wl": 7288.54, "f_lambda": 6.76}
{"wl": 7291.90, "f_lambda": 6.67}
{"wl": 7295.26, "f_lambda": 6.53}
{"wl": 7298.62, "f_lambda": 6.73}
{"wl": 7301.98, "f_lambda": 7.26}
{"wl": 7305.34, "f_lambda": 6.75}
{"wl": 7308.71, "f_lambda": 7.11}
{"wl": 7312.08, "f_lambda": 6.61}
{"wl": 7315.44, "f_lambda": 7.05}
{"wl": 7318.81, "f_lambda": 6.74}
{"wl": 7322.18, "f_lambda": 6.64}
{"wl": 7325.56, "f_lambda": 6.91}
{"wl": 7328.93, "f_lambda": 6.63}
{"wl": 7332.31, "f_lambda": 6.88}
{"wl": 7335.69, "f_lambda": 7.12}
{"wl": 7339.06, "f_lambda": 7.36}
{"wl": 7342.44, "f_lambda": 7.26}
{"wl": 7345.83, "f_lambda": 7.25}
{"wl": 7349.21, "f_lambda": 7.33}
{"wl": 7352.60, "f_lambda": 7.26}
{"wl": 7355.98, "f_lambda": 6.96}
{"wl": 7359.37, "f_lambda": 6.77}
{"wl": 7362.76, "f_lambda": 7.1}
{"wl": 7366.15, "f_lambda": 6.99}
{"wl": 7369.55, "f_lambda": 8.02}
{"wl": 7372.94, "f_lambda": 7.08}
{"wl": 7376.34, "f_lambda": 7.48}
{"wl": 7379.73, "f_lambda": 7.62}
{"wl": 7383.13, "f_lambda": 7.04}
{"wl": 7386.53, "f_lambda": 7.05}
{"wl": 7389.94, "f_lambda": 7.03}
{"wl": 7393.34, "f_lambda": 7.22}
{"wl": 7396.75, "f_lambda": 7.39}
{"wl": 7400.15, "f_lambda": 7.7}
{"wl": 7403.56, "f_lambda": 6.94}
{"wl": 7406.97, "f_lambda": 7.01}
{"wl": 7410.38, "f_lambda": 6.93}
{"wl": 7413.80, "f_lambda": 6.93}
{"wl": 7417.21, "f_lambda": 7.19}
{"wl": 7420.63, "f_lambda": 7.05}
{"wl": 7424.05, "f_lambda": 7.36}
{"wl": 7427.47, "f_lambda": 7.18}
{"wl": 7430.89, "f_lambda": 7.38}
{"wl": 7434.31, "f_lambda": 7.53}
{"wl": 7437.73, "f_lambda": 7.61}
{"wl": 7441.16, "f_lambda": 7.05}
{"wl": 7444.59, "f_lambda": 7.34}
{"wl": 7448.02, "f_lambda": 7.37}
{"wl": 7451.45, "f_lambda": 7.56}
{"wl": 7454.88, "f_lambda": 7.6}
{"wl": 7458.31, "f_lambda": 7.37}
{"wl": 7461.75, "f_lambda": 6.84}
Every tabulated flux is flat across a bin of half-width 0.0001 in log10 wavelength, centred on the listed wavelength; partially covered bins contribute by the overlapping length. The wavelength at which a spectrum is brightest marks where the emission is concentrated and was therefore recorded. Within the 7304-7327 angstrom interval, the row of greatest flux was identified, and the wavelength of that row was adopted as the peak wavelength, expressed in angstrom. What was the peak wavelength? 7308.71 angstrom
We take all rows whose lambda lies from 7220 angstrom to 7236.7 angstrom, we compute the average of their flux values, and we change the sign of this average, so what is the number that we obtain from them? -7.01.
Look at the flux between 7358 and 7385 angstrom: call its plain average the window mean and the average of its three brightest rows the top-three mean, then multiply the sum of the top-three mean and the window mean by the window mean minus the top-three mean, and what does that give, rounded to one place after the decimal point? -6.6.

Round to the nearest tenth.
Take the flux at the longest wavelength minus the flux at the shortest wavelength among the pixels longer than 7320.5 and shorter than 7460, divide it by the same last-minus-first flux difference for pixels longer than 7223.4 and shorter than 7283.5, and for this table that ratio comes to 24.3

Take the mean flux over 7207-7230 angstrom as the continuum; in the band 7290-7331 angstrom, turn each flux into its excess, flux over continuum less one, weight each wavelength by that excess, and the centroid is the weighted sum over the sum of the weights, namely 7310.5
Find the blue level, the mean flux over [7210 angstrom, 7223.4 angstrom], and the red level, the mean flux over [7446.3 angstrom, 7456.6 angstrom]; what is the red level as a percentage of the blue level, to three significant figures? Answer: 112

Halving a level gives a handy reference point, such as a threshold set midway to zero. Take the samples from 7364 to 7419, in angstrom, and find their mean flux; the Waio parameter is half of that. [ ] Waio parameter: 3.61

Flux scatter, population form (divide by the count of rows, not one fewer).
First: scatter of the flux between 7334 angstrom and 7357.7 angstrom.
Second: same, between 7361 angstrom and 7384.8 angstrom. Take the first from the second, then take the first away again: 0.10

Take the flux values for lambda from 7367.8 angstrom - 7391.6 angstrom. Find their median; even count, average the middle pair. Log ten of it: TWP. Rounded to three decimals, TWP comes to 0.850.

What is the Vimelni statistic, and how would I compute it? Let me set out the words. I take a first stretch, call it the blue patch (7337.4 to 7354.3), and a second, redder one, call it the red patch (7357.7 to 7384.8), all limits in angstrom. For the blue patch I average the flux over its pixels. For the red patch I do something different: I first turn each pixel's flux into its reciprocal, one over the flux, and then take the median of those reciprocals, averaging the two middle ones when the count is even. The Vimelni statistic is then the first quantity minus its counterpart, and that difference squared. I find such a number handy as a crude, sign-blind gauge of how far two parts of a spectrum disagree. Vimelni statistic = 51.1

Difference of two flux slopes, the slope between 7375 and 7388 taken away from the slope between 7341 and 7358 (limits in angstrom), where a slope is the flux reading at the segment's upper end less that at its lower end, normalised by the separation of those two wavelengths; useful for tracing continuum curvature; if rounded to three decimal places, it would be 0.020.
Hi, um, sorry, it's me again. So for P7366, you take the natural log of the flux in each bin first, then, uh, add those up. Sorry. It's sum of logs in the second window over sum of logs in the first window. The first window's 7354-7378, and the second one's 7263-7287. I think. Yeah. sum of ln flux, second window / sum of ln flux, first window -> 0.98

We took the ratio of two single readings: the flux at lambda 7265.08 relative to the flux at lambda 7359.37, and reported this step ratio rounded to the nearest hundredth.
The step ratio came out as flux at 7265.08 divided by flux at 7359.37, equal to 1.03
